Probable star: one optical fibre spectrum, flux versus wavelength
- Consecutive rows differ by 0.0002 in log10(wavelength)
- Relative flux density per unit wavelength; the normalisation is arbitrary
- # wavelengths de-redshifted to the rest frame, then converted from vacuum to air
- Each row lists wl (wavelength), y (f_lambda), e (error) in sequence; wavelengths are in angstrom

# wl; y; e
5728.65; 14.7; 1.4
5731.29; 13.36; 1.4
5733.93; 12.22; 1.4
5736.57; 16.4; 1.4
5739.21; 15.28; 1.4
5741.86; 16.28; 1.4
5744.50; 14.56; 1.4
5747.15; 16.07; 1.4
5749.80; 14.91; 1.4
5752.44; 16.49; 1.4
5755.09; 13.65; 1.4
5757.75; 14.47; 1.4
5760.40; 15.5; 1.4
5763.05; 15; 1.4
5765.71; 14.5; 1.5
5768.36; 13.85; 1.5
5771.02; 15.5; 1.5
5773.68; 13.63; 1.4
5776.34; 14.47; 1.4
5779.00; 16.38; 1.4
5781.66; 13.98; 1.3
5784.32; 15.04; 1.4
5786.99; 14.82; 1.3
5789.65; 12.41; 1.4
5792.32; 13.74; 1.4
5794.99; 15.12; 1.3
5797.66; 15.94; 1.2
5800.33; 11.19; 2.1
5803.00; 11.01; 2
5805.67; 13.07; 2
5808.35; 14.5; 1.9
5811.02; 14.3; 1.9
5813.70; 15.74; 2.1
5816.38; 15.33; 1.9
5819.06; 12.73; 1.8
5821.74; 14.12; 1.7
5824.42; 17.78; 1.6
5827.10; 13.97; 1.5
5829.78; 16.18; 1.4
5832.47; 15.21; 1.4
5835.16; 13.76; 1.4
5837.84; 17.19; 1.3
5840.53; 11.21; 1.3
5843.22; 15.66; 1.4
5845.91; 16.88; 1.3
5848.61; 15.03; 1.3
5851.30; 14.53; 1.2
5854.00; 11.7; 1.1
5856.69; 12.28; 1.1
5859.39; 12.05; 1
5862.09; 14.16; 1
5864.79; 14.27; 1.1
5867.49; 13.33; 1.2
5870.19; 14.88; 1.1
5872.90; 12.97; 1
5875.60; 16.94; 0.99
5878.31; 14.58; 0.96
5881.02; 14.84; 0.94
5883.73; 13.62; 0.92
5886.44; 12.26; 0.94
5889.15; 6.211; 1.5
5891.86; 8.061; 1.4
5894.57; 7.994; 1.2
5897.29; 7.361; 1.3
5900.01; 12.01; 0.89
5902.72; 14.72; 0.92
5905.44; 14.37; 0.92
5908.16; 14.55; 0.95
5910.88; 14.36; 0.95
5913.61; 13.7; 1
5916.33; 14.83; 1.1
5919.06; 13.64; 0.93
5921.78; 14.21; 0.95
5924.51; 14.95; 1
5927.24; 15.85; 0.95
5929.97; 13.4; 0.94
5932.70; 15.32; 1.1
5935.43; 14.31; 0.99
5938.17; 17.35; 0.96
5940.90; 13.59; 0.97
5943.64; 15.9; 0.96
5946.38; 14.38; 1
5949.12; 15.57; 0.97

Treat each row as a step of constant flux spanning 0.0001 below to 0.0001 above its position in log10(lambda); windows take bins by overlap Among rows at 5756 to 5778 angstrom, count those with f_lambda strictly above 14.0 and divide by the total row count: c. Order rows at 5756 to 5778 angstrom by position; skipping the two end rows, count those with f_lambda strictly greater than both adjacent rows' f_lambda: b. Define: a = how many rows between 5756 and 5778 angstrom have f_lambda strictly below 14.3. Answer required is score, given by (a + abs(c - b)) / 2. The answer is 1.6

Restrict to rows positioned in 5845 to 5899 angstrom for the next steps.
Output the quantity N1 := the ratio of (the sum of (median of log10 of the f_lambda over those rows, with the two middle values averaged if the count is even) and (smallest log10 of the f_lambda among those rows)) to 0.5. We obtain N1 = 3.85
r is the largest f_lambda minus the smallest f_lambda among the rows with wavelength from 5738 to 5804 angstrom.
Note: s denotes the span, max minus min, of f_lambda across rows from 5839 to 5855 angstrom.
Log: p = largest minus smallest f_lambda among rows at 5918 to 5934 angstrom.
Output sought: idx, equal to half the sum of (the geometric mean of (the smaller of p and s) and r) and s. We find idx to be 4.7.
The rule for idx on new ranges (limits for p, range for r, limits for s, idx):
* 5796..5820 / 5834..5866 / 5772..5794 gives 4.4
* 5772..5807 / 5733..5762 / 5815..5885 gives 5.7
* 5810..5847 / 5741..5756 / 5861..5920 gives 7.5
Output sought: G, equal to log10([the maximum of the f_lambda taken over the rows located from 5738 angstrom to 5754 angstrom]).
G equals 1.22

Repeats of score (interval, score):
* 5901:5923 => 2.1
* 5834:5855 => 2.2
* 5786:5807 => 2.8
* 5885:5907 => 3.9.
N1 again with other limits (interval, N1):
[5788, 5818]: 4.39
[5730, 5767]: 4.52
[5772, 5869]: 4.39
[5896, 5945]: 4.05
